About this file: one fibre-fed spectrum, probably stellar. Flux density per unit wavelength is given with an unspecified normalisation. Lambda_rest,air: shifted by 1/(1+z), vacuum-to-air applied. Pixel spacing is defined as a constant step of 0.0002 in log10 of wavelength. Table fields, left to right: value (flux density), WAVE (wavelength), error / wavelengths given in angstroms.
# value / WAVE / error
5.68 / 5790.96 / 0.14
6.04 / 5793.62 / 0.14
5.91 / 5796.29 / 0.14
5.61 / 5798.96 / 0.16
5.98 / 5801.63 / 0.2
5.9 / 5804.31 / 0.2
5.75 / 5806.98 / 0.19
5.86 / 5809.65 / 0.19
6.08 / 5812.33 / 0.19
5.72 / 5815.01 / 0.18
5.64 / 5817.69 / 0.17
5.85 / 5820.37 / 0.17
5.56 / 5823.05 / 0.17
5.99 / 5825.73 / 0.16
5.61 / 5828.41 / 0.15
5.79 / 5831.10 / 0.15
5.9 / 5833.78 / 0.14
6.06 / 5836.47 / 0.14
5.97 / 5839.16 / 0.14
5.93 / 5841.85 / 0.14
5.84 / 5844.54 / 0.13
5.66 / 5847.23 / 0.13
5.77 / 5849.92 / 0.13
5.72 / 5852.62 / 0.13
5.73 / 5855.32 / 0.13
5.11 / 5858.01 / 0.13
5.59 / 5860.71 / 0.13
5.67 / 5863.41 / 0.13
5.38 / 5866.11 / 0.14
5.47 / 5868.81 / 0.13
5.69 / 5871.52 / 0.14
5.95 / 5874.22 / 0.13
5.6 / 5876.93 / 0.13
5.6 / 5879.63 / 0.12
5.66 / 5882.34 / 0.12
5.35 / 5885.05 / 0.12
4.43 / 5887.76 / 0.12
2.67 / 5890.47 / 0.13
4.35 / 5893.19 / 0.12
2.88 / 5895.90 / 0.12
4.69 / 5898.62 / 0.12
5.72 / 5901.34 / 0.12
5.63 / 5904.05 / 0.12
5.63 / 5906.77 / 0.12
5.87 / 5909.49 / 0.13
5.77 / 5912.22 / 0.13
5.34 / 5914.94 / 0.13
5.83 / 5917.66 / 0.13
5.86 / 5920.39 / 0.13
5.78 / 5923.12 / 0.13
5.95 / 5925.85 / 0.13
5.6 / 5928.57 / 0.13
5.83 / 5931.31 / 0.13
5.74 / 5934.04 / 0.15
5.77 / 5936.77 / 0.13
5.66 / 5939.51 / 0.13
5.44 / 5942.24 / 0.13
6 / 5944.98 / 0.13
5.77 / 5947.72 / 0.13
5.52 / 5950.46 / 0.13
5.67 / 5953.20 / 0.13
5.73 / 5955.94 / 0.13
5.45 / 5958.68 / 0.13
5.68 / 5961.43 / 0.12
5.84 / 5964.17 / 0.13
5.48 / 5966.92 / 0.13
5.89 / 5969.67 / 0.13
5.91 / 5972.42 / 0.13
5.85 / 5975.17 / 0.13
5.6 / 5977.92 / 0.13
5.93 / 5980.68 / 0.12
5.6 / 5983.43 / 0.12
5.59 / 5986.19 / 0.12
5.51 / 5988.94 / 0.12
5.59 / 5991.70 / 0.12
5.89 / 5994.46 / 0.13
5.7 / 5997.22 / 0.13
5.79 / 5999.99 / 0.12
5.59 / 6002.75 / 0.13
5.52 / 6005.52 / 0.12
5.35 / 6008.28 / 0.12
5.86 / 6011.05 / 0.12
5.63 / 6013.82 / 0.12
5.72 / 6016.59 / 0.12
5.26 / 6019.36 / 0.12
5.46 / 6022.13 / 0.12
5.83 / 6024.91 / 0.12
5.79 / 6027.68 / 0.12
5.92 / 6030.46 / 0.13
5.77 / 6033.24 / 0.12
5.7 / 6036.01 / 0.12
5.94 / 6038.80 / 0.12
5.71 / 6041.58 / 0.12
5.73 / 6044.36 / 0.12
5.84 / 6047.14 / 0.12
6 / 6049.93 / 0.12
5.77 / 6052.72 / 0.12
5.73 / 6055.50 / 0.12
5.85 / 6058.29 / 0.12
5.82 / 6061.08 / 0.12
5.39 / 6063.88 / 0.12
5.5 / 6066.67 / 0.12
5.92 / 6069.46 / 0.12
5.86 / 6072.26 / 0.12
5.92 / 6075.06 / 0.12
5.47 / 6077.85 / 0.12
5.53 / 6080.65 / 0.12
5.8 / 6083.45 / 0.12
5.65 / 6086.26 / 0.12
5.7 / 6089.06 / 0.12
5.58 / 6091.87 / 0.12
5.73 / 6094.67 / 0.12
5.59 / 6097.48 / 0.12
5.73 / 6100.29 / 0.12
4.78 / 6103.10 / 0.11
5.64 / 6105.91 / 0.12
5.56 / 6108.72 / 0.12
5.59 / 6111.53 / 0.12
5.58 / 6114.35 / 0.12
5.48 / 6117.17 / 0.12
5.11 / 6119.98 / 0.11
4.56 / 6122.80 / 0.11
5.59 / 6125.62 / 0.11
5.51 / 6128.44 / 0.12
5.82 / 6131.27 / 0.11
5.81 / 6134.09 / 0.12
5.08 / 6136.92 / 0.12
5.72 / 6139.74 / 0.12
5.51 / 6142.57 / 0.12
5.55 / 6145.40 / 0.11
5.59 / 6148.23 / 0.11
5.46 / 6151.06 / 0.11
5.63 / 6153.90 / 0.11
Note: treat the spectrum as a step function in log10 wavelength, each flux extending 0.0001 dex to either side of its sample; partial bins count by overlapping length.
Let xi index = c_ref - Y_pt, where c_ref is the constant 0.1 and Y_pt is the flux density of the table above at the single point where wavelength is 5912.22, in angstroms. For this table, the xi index -5.67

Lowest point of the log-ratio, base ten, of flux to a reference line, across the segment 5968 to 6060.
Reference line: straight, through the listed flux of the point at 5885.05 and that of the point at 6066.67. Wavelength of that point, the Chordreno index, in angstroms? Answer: 6019.36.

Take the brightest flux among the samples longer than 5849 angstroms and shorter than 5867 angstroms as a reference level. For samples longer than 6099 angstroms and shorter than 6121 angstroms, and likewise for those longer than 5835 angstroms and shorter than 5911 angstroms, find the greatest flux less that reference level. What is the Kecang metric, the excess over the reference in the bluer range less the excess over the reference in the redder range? 0.33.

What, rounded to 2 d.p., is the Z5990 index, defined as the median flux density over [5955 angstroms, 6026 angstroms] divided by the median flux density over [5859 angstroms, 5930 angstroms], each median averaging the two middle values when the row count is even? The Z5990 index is 1.01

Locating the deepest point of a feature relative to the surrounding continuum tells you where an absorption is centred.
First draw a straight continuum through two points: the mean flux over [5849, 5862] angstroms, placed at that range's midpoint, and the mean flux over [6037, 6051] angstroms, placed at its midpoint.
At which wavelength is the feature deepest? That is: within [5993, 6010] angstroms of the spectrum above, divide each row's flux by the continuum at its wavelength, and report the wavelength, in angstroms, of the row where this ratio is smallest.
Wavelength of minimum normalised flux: 6008.28 angstroms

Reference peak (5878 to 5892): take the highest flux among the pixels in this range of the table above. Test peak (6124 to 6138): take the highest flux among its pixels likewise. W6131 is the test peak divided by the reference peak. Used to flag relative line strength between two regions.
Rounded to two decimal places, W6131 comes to 1.03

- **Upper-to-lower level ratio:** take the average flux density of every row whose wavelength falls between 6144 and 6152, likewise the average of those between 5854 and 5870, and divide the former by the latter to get 1.01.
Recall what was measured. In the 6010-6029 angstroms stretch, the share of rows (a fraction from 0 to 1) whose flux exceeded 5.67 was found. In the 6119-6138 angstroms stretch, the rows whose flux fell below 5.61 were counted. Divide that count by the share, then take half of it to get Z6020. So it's 4.4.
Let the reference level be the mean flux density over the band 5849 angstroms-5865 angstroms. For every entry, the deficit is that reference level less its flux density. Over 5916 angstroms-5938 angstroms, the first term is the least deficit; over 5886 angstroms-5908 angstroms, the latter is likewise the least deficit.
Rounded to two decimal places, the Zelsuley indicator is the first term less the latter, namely -0.23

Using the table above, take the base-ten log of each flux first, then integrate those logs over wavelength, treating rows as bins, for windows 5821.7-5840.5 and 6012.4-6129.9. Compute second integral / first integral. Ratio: 6.1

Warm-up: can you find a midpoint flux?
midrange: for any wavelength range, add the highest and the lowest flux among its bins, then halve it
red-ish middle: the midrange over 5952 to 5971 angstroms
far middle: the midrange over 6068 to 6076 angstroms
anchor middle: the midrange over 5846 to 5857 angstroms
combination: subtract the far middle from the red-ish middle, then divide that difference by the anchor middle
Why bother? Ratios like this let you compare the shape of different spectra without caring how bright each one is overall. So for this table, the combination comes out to -0.038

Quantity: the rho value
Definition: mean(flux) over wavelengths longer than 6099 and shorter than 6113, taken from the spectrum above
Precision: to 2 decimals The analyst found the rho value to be 5.46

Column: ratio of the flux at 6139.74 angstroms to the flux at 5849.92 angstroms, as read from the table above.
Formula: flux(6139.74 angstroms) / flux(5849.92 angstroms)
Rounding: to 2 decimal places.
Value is 0.99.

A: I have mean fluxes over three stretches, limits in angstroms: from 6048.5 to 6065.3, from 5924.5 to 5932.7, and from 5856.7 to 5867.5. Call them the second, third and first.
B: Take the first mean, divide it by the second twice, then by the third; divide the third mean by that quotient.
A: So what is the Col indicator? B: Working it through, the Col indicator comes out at 205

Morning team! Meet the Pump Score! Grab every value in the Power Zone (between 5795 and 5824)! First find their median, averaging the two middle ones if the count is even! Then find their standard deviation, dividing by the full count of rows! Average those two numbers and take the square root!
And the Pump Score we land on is 1.73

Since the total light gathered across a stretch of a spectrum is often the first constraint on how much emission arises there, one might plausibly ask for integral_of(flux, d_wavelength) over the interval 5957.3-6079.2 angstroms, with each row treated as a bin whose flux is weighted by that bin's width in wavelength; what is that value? 696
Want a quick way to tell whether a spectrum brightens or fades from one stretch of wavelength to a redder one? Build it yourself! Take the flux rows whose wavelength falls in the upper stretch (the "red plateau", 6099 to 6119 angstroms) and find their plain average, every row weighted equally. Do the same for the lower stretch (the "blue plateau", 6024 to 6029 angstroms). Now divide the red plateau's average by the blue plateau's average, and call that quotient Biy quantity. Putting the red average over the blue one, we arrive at 0.94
